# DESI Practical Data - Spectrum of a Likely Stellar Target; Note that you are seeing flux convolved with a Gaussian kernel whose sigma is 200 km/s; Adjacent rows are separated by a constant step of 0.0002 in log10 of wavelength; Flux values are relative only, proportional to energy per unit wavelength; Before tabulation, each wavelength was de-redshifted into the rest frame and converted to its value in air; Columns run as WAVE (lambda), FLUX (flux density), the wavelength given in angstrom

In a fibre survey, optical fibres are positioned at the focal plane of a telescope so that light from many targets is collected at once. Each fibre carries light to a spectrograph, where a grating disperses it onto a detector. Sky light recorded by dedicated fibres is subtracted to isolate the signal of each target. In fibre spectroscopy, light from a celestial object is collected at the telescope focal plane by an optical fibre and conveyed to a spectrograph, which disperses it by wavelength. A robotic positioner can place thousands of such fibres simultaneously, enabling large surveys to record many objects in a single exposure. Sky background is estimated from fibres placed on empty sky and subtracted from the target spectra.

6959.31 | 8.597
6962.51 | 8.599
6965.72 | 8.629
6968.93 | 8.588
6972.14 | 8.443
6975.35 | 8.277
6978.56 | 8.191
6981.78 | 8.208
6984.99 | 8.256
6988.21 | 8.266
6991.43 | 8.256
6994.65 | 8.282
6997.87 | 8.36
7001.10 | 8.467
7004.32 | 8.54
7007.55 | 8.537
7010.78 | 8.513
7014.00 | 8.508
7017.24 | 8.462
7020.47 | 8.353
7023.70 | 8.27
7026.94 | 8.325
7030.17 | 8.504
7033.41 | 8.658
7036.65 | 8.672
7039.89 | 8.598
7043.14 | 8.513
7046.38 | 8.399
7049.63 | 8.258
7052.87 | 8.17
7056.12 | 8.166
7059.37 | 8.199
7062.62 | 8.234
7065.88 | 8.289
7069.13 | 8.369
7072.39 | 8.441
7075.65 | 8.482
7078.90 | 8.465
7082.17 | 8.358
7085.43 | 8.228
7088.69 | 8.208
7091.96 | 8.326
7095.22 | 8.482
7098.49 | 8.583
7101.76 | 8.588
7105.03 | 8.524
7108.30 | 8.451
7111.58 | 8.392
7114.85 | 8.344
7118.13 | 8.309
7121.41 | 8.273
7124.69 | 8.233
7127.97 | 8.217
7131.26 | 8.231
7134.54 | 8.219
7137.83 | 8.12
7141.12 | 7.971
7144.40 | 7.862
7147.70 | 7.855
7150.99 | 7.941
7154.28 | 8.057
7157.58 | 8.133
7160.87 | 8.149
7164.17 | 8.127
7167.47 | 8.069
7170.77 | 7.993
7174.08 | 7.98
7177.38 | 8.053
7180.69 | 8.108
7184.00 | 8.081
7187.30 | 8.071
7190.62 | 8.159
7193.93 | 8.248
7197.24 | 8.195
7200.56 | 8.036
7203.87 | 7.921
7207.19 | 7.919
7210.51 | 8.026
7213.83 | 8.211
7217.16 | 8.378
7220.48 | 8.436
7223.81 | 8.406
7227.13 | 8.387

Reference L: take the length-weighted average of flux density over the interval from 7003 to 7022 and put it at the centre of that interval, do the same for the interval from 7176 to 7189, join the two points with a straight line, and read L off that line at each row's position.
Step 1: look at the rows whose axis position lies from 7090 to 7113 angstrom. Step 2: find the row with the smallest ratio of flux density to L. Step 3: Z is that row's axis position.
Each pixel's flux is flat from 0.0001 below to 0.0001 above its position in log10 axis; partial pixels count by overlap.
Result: 7091.96 angstrom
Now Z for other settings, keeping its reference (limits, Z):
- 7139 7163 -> 7144.40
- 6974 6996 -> 6978.56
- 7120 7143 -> 7141.12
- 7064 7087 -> 7085.43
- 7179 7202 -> 7200.56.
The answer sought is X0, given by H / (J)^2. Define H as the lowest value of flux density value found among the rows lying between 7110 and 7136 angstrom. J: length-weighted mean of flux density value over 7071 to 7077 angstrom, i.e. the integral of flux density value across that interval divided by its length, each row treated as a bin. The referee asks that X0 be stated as 0.115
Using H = 8.217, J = 8.46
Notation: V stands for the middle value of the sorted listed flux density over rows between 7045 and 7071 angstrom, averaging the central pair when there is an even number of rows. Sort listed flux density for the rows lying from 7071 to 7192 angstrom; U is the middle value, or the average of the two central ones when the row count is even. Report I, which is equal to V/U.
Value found 1.00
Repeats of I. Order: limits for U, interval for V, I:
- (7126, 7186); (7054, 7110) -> 1.04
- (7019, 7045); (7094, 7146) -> 0.97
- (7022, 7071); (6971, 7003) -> 0.99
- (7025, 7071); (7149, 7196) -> 0.97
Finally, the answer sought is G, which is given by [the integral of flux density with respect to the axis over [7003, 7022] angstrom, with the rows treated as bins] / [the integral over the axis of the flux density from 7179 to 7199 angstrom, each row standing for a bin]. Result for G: 0.990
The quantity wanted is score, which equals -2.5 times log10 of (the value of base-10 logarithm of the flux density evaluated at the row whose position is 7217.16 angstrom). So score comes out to 0.087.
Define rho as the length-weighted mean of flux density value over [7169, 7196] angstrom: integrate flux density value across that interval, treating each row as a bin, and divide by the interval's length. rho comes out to 8.09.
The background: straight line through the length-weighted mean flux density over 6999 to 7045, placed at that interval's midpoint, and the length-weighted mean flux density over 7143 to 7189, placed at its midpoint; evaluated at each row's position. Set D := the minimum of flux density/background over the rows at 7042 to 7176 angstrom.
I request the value 0.97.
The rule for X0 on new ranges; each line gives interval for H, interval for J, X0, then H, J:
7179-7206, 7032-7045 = 0.107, 7.921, 8.60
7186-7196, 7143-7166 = 0.126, 8.071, 8.02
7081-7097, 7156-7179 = 0.126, 8.208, 8.07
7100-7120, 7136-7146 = 0.130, 8.309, 7.99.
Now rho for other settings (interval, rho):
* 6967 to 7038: 8.41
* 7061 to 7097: 8.35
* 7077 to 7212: 8.18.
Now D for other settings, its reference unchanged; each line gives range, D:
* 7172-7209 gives 1.00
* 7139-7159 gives 0.97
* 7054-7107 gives 0.97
